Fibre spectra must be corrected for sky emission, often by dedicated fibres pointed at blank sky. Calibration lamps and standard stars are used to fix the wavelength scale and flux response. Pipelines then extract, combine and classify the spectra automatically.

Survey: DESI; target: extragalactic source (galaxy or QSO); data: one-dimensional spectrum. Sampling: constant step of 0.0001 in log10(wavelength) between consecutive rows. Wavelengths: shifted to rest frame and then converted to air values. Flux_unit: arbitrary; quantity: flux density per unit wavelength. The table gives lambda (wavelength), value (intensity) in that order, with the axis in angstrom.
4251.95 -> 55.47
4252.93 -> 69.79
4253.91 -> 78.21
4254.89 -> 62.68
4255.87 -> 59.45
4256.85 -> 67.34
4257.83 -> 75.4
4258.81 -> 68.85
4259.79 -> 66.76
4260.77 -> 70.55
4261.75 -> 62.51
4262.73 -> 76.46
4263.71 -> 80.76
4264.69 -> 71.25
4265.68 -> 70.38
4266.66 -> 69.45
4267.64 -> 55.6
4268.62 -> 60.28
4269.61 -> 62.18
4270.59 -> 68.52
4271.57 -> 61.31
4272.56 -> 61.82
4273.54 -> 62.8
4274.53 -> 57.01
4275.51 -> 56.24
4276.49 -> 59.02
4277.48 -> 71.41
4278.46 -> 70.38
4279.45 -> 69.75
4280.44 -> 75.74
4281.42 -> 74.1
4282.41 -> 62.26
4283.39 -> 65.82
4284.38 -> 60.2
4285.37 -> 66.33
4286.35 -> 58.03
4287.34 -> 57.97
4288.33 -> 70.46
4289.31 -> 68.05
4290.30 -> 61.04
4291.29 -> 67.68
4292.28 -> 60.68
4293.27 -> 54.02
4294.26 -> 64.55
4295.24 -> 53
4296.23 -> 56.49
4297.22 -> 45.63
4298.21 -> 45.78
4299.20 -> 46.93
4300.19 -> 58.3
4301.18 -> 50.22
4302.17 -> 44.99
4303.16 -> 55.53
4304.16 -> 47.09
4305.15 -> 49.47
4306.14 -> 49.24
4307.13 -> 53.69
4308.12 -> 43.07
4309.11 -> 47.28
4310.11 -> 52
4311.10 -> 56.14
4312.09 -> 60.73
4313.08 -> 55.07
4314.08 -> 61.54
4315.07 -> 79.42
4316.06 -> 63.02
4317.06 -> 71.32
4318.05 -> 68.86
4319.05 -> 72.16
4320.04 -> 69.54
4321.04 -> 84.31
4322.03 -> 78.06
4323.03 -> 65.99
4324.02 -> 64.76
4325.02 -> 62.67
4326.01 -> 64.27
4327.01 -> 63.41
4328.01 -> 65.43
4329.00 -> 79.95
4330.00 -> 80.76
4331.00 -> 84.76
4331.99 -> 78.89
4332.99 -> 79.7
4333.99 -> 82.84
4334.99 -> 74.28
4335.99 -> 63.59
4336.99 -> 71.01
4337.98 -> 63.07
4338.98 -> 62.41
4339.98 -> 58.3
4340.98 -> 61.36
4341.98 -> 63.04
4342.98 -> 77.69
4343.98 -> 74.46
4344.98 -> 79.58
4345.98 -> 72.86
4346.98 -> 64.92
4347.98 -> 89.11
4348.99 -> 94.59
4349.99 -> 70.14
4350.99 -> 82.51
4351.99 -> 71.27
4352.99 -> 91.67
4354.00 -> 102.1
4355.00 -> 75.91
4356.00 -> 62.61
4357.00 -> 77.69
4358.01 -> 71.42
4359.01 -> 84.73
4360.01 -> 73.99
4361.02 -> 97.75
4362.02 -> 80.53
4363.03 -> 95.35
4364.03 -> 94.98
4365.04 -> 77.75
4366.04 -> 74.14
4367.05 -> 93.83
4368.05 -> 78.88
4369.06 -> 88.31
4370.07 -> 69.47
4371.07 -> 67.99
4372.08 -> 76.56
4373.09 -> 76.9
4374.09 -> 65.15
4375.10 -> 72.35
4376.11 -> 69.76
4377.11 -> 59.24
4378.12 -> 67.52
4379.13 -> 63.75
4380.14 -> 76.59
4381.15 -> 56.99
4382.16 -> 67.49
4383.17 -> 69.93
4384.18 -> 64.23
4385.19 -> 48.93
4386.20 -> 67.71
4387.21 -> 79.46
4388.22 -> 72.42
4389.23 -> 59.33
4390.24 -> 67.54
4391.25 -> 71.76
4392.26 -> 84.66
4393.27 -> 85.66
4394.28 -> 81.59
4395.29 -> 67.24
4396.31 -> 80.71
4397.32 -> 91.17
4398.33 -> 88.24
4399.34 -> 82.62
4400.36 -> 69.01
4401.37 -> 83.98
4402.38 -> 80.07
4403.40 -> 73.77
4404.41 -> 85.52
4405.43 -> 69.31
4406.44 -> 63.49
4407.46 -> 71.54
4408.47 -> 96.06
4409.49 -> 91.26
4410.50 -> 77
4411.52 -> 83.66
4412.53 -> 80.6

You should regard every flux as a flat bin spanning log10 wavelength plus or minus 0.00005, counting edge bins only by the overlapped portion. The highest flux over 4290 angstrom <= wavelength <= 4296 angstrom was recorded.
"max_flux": 67.68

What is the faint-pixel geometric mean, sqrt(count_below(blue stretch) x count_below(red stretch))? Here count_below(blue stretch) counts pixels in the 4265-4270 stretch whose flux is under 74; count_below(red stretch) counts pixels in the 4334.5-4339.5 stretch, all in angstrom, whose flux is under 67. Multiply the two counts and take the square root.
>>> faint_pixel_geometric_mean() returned 3.9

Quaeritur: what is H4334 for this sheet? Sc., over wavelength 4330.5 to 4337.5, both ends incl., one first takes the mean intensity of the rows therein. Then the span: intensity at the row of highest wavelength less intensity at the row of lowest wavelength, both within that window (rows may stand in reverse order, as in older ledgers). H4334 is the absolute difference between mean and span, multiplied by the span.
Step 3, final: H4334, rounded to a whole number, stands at -1240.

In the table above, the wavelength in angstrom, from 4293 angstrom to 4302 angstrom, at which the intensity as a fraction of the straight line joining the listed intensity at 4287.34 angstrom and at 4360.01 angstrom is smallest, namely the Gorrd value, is 4298.21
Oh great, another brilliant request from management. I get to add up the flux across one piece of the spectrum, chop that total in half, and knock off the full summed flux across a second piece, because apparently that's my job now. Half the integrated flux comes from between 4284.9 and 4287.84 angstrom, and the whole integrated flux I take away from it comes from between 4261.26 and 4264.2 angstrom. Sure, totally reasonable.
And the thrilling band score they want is -126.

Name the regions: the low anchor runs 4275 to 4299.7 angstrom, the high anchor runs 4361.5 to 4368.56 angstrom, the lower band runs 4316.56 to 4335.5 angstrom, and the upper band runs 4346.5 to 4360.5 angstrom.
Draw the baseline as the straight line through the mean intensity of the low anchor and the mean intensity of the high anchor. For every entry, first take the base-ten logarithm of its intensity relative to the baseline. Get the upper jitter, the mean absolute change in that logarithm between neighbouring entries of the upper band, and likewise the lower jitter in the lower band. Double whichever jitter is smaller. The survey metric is 0.056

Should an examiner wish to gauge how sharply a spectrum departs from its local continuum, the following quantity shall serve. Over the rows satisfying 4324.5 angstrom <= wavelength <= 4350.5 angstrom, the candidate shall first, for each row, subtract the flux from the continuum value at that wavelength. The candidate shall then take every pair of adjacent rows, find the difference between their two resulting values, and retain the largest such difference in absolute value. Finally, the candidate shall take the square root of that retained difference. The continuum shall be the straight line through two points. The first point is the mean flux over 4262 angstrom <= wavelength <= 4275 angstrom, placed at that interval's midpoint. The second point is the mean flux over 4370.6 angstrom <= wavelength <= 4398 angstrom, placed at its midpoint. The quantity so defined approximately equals 4.95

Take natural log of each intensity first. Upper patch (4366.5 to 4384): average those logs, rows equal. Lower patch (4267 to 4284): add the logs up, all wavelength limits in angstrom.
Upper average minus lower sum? -66.5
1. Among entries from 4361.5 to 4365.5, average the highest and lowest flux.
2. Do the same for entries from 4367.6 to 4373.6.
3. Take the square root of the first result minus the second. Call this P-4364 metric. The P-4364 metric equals 2.9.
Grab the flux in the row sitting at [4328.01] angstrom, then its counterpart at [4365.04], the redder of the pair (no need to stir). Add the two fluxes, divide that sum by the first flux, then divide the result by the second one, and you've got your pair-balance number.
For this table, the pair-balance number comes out 0.028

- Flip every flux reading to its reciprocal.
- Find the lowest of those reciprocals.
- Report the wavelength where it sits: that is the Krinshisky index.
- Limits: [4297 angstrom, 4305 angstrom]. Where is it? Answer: 4300.19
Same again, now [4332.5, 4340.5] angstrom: 4333.99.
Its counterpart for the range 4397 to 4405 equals 4397.32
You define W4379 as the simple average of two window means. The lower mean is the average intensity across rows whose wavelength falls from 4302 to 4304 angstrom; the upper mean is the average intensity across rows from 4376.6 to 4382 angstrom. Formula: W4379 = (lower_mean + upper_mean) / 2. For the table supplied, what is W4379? 58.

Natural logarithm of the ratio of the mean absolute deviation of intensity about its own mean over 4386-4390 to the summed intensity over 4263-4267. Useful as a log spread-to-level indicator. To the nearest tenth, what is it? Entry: -3.9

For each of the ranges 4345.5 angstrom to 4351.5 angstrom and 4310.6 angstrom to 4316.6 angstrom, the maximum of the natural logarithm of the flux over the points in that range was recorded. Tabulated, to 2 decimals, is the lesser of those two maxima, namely 4.37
